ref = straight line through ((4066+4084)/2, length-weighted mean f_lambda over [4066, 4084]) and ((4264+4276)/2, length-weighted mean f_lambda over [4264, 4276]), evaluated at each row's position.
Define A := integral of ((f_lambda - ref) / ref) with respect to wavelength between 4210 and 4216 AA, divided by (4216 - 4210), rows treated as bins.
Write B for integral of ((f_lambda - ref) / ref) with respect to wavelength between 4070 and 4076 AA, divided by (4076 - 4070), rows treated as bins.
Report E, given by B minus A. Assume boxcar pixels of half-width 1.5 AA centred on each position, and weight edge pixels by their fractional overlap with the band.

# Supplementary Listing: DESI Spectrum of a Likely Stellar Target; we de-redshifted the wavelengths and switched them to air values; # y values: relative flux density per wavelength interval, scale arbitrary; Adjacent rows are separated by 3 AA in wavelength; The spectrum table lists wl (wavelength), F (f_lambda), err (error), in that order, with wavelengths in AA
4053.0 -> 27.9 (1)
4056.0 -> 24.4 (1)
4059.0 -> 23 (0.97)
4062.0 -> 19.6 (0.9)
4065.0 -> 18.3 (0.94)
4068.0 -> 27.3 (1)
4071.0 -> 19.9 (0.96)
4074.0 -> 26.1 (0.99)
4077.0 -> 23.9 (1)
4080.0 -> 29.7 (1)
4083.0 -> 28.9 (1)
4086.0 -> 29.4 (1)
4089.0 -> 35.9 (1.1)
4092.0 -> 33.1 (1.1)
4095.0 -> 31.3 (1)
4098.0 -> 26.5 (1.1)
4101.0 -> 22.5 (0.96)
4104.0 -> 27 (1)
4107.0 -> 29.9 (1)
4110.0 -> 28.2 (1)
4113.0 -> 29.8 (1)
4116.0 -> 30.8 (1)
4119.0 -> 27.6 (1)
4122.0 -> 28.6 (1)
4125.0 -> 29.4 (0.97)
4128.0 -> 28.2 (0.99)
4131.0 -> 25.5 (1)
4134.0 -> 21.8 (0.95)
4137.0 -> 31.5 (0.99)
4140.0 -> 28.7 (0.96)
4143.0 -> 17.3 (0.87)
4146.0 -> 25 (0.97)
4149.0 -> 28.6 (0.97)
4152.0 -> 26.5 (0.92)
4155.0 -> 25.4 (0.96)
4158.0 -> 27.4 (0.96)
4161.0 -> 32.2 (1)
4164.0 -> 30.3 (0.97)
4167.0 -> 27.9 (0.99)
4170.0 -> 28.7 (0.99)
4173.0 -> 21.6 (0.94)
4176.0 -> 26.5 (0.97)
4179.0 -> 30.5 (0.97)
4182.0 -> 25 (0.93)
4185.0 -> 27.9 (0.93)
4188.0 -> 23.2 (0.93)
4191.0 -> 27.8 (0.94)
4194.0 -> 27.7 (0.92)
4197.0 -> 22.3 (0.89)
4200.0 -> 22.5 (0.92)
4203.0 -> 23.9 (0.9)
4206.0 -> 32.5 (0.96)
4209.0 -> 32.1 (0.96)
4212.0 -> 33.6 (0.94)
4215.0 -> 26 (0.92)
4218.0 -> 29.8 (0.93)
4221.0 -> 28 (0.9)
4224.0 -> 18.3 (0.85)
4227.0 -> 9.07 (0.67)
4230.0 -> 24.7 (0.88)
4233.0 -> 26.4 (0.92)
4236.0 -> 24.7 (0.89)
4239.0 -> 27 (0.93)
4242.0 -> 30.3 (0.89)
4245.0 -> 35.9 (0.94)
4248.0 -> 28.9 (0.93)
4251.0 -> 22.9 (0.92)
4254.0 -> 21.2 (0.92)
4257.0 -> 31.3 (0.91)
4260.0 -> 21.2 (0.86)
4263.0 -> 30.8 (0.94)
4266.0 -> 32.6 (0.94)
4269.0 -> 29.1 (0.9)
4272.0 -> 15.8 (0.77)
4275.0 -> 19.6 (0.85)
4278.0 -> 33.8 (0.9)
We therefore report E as -0.30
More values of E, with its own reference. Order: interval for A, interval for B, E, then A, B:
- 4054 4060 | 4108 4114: 0.20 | -0.06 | 0.14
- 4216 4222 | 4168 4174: -0.13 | 0.15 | 0.02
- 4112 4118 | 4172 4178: -0.20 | 0.18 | -0.02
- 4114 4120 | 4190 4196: -0.07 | 0.15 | 0.09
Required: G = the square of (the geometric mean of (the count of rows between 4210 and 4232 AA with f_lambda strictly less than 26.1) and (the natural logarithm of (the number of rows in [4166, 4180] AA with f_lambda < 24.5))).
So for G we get 0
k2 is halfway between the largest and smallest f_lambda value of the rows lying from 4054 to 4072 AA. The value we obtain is 22.8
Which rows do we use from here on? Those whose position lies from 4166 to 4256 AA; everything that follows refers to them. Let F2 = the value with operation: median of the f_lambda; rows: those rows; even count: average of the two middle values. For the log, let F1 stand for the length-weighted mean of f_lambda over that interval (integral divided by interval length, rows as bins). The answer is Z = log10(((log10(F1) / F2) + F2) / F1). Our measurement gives 0.009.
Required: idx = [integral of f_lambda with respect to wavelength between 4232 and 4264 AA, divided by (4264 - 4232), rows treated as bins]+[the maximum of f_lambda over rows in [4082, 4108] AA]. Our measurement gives 63.2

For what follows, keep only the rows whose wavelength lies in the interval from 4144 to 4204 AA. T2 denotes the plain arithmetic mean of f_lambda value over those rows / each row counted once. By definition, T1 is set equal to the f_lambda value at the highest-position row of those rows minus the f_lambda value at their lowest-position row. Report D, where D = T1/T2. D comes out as -0.04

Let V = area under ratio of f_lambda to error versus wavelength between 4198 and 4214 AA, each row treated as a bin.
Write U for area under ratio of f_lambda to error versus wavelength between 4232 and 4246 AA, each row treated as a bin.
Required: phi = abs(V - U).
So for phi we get 49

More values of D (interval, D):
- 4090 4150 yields -0.16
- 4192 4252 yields -0.18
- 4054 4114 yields 0.20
